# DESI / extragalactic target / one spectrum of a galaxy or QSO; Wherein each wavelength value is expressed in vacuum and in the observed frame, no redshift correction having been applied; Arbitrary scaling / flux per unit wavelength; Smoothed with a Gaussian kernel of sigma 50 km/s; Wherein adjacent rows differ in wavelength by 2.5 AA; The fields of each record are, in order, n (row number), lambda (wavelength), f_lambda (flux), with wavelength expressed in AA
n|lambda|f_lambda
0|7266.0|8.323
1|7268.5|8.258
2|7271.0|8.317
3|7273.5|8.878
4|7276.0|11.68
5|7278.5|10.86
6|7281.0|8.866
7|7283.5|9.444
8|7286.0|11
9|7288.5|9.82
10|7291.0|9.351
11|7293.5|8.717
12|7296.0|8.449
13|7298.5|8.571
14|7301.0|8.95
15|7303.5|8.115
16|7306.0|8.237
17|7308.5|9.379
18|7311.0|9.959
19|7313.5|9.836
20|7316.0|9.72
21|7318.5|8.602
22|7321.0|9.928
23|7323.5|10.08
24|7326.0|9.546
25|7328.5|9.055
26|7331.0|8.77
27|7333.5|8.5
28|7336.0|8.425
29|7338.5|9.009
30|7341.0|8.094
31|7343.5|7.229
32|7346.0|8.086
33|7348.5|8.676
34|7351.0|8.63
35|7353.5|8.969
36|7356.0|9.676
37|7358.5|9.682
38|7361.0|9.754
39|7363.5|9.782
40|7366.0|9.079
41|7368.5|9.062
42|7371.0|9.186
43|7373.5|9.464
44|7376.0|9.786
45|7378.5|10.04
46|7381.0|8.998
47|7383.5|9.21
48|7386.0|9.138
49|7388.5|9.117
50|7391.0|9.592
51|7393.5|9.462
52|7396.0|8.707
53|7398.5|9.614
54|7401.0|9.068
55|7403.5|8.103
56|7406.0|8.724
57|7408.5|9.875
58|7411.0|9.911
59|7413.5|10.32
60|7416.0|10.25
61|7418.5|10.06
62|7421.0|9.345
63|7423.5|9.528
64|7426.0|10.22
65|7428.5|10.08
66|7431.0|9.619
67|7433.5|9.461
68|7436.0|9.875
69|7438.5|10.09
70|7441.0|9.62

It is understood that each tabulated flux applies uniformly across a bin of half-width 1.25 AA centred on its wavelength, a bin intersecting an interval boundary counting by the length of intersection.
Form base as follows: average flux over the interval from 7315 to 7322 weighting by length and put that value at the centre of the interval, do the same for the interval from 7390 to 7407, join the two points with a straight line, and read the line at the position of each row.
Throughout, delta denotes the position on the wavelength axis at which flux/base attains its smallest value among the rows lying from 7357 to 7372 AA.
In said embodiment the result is 7368.5 AA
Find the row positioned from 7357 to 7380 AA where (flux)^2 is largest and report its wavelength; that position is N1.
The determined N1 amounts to 7378.5 AA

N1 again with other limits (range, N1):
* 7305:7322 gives 7311.0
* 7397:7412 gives 7411.0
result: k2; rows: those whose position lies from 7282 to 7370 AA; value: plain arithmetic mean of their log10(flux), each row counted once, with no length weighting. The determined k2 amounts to 0.96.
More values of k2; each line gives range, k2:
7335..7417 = 0.96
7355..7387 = 0.98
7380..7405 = 0.96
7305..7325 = 0.98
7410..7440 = 1.00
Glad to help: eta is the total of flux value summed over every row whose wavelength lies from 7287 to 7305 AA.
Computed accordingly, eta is 62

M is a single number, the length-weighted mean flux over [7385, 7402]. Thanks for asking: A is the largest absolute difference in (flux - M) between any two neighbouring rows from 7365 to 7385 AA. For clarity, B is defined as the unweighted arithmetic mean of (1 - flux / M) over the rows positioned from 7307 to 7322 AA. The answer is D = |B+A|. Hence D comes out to 1.0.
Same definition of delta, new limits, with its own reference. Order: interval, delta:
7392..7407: 7403.5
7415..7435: 7421.0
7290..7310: 7303.5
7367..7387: 7381.0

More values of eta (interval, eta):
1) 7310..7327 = 68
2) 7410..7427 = 70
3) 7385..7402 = 65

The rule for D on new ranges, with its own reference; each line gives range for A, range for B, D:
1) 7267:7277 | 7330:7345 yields 2.9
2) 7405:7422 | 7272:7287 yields 1.1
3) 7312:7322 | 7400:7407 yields 1.4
